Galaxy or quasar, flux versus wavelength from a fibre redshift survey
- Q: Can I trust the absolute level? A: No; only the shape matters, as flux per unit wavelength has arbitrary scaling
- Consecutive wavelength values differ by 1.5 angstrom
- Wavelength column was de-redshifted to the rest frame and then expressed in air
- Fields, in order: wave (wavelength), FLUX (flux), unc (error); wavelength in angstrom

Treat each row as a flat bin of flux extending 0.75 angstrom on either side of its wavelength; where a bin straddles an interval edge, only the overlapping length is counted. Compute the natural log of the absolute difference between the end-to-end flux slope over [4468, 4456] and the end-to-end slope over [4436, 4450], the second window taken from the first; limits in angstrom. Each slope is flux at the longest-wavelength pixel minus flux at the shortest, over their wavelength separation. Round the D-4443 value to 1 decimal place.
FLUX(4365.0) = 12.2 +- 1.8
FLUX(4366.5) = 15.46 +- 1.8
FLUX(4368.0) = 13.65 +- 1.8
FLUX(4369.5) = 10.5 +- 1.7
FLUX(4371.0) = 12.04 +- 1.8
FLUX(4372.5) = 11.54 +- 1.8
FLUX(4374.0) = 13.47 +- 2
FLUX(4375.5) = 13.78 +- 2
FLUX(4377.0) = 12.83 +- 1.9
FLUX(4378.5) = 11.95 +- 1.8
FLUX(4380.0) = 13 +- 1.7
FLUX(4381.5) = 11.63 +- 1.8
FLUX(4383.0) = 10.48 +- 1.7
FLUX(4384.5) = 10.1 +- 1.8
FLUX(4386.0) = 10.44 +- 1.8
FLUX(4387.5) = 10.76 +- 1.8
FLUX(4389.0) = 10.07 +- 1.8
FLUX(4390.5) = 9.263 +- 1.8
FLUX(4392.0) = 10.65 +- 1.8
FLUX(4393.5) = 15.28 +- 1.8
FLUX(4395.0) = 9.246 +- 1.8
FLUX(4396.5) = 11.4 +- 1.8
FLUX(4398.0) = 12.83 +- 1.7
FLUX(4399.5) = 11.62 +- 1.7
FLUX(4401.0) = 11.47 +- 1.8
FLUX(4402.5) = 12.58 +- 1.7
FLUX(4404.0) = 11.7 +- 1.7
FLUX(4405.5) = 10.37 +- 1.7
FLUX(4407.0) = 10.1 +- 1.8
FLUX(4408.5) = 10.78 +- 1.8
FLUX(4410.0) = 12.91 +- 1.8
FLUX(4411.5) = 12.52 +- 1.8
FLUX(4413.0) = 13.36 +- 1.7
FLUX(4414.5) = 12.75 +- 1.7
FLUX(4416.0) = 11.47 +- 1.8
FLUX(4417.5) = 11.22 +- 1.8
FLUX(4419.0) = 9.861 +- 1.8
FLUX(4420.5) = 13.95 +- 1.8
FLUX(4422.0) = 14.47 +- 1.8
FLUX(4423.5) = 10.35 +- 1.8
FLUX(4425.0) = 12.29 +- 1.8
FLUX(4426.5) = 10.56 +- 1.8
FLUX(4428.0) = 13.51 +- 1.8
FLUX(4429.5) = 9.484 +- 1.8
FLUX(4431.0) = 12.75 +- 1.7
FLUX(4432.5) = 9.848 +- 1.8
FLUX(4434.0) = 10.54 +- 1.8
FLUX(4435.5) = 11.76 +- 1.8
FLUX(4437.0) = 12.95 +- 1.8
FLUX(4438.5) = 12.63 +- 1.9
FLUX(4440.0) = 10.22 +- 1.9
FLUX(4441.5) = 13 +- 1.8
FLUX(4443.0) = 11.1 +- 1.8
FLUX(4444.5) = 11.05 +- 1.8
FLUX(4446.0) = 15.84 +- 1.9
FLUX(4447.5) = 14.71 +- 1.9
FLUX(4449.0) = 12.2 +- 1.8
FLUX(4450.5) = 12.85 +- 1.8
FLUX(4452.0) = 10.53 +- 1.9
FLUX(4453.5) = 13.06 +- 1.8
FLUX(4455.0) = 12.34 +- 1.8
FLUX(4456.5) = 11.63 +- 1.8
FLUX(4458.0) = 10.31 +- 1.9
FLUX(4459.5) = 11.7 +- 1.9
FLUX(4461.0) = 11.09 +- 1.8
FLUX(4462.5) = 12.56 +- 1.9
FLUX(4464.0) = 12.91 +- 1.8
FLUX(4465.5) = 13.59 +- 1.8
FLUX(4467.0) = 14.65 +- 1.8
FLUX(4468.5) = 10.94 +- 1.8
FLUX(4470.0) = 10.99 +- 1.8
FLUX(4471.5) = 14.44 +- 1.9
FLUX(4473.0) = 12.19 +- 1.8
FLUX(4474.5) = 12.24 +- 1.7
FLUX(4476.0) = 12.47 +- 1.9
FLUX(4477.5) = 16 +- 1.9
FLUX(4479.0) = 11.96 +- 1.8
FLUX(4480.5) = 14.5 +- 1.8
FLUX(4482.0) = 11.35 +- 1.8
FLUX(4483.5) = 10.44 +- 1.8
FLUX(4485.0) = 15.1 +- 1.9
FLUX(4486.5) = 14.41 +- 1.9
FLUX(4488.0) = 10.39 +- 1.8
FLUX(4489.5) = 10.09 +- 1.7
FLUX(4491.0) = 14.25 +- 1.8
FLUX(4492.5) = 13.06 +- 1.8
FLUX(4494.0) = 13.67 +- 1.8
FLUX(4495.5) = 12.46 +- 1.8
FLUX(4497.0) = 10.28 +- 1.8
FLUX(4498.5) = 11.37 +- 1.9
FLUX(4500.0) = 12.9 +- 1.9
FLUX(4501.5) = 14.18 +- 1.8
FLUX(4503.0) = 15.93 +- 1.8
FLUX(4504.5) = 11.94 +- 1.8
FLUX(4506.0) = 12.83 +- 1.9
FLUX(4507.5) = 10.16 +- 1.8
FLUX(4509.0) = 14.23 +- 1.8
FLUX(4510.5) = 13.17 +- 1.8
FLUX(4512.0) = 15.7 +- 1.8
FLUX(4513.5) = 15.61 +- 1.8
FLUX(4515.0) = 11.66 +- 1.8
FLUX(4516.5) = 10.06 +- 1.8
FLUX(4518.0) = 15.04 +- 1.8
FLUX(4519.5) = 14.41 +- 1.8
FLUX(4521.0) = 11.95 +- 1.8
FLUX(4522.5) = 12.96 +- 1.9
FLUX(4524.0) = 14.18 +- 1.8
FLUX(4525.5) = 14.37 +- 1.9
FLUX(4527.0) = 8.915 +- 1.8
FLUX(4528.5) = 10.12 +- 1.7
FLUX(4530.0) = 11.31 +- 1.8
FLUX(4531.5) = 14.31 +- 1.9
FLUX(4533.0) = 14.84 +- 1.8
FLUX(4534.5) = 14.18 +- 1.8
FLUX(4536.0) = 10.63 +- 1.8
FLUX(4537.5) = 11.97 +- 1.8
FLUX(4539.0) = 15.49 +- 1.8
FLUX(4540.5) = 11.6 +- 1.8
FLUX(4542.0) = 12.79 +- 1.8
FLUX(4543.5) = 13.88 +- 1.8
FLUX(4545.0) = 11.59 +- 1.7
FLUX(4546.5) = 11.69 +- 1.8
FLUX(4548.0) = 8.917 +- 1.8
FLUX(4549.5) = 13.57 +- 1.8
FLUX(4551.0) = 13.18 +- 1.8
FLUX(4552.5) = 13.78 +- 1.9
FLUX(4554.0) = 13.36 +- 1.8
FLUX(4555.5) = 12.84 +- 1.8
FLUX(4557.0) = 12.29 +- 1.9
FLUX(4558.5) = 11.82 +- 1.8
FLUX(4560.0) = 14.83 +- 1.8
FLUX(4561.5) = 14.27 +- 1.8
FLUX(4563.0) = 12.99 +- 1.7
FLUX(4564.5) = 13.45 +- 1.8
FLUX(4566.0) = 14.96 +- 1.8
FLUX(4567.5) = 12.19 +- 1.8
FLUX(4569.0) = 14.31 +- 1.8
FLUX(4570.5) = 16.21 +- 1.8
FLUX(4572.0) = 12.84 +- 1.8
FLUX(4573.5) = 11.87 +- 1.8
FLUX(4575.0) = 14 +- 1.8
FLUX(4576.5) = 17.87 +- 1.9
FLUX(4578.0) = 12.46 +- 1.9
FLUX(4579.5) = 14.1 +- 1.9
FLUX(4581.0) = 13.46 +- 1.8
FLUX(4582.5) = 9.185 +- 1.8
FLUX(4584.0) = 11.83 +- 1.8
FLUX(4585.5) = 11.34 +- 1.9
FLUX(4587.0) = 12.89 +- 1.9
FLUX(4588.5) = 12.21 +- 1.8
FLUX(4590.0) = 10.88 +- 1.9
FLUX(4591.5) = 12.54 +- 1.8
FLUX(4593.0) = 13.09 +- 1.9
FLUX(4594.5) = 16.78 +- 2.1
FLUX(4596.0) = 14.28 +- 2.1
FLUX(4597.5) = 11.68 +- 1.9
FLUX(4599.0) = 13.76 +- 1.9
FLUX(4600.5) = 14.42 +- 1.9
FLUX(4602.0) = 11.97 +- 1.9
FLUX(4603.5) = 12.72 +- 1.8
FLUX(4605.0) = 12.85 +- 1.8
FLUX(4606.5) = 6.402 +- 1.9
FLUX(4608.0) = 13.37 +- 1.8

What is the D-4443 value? -1.0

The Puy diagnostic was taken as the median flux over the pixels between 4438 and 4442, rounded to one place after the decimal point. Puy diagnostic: 12.6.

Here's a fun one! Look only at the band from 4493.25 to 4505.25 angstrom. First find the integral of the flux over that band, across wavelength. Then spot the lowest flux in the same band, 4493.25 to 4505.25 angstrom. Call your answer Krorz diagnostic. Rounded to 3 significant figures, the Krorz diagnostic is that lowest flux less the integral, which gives -144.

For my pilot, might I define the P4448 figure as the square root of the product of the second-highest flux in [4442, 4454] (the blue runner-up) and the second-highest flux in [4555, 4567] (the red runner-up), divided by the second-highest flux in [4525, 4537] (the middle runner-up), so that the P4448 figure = 1.03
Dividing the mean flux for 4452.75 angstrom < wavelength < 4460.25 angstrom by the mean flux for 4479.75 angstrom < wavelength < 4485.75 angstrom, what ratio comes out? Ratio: 0.92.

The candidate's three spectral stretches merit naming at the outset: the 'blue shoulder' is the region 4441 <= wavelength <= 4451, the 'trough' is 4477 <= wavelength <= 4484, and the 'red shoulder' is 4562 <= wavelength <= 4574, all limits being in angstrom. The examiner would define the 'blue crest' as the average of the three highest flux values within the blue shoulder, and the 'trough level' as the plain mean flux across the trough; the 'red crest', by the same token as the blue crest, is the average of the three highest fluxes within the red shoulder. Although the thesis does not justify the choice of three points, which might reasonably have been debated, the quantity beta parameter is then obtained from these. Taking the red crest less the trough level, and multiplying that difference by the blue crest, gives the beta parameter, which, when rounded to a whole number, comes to 34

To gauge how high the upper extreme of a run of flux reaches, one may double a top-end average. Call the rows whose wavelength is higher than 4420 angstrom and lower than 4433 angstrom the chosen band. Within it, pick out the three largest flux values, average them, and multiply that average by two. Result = 27.95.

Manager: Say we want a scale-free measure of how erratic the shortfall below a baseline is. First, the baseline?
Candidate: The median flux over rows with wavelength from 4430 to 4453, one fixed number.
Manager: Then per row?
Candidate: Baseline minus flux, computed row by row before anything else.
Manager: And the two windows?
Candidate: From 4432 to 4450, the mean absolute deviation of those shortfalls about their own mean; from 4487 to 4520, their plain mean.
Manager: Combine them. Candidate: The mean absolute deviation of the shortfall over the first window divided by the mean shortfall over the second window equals -2.1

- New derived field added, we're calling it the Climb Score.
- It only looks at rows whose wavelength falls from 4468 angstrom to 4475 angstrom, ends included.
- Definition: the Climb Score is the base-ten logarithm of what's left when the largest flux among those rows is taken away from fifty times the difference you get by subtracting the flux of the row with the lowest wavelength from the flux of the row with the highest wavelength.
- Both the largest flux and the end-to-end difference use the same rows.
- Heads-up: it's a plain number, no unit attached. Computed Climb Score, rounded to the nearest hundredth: 1.70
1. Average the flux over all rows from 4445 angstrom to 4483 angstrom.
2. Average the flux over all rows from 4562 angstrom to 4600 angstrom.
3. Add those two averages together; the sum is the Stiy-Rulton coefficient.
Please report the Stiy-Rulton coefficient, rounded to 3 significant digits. 25.9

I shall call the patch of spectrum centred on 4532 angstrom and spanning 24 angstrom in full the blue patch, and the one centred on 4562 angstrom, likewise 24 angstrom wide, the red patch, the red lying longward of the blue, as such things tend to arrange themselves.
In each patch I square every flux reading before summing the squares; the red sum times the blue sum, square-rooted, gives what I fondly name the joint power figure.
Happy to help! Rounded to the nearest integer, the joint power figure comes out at 2776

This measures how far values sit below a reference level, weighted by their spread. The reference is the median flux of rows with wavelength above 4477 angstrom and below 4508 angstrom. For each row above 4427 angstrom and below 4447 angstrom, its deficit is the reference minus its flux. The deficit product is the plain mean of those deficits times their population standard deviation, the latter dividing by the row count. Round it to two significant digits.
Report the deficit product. 1.6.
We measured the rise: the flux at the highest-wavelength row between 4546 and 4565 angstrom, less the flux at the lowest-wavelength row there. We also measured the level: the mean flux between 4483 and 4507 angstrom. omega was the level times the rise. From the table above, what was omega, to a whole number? 22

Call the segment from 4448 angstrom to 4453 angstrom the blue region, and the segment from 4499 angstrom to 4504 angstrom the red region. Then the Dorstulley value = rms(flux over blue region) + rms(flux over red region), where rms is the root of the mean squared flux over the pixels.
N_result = 26.3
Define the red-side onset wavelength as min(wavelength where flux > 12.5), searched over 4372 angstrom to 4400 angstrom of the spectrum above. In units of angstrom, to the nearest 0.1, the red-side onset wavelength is 4374.0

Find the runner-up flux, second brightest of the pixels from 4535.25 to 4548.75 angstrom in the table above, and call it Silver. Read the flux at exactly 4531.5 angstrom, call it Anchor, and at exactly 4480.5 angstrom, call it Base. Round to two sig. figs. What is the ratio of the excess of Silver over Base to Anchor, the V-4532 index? -0.043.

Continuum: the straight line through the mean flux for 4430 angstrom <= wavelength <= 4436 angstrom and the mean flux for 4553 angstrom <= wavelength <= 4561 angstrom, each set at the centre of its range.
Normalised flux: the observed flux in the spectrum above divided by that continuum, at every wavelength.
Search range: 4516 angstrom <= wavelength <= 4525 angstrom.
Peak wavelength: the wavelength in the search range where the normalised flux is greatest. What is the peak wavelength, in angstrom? 4518.0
